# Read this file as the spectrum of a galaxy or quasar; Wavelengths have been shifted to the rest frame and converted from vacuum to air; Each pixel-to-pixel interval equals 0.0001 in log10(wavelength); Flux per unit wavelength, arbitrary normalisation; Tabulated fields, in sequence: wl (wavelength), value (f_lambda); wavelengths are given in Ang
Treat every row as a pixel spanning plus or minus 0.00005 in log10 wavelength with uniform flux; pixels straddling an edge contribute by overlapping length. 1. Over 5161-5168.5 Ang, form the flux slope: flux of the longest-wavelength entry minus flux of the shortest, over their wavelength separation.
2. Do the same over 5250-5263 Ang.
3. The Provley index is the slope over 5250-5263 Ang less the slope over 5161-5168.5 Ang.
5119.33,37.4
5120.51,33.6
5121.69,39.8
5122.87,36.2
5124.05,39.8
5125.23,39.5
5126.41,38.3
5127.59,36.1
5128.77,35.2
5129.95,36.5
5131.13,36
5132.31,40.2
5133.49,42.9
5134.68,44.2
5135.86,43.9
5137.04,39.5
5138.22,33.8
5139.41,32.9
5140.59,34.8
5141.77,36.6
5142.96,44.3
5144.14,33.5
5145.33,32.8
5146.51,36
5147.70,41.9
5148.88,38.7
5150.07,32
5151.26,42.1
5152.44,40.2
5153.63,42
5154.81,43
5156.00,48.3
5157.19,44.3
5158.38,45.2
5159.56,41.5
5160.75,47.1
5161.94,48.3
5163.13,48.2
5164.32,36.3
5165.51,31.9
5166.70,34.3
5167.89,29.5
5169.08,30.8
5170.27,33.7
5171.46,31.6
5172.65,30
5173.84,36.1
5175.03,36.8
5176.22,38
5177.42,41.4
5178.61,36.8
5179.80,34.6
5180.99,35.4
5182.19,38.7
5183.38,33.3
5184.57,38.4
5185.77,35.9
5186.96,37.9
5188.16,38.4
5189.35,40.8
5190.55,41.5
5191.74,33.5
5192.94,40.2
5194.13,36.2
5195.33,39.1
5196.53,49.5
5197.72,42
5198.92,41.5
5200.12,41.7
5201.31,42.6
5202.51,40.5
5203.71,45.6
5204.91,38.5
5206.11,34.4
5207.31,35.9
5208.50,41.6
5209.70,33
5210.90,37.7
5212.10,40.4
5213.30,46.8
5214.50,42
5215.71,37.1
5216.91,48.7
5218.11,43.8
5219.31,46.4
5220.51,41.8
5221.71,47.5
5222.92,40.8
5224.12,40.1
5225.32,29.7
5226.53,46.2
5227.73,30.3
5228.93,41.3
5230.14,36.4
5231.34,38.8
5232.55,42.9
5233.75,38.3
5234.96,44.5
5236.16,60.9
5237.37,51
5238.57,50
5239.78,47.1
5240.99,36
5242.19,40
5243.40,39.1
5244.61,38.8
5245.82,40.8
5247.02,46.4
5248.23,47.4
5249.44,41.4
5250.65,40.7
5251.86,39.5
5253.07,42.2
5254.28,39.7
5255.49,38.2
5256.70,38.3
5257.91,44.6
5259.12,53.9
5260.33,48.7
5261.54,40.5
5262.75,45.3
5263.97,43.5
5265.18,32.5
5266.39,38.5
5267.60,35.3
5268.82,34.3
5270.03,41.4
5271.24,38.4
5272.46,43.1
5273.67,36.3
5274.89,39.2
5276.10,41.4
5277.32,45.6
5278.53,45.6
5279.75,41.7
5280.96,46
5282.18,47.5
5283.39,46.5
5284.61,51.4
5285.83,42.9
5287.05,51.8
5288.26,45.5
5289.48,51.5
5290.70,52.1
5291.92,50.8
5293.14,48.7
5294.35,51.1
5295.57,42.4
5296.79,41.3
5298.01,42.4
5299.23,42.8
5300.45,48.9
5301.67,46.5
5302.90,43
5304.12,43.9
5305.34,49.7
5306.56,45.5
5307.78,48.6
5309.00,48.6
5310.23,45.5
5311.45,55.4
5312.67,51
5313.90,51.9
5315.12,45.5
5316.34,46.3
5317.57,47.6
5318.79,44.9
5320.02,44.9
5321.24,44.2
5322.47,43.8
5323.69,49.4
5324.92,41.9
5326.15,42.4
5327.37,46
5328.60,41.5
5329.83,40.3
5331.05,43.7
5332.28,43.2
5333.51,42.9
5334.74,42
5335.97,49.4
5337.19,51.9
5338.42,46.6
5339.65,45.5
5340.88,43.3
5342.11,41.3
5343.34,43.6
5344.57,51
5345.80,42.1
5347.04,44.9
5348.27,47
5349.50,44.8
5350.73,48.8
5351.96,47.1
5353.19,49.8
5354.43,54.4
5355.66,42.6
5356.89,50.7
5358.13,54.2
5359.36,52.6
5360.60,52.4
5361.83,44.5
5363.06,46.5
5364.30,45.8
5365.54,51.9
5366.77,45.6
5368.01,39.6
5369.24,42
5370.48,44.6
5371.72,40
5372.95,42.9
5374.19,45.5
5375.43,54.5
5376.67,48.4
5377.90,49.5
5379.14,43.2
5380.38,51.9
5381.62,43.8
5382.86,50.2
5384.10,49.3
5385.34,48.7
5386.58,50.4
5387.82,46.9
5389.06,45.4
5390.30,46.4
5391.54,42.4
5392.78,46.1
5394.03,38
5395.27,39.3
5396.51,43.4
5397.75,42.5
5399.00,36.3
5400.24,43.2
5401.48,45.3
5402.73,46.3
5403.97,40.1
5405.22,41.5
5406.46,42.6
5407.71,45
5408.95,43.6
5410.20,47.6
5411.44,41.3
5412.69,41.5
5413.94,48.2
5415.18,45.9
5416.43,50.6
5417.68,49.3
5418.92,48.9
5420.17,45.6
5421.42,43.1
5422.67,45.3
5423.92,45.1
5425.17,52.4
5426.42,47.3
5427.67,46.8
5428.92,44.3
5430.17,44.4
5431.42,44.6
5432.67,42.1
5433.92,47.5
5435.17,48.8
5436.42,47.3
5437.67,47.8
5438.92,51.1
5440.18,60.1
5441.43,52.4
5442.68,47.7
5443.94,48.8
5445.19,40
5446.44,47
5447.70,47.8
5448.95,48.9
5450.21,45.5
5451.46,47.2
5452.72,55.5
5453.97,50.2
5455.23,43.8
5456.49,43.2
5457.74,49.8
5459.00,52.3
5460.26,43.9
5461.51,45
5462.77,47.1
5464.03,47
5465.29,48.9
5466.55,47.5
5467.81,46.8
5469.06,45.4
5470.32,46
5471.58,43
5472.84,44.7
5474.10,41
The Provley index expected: 3.5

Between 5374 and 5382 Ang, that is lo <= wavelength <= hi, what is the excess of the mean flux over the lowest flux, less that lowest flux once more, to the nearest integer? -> -38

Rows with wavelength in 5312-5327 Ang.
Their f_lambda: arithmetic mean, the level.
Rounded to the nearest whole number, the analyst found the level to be 46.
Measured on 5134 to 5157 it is 39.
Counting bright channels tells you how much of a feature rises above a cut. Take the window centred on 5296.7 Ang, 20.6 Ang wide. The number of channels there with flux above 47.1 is 8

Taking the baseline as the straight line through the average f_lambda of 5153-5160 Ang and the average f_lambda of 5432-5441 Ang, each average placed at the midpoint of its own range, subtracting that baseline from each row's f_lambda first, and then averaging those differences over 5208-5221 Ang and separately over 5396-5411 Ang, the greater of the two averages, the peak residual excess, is -3.4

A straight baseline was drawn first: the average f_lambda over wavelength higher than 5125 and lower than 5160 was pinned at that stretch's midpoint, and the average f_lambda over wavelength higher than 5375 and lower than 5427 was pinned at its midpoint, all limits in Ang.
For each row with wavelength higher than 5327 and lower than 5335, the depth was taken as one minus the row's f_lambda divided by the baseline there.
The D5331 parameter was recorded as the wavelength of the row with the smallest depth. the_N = 5327.37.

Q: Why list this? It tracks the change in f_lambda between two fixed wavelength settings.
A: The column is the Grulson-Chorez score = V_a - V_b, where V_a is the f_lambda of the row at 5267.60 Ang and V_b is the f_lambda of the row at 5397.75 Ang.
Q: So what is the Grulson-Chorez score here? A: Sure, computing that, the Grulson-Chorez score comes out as -7.2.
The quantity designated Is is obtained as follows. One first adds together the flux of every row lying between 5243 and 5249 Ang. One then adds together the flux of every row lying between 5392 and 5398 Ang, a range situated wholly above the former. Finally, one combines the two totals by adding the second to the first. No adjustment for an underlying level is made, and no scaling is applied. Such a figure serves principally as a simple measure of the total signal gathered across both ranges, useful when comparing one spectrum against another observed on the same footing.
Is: 422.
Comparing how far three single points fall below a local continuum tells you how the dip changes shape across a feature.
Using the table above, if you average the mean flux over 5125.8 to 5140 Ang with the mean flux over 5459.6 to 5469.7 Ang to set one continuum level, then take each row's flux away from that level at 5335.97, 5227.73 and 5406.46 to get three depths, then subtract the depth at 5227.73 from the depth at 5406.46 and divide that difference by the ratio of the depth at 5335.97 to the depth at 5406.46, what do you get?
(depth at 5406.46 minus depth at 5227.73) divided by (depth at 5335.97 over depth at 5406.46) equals -0.4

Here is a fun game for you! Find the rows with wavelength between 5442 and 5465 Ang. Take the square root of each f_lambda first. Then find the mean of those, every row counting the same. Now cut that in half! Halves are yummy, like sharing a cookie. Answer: 3.44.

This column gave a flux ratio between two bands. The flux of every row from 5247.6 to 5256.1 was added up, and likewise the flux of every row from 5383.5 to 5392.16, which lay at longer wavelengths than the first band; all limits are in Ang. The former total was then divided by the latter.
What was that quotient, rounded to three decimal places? 0.877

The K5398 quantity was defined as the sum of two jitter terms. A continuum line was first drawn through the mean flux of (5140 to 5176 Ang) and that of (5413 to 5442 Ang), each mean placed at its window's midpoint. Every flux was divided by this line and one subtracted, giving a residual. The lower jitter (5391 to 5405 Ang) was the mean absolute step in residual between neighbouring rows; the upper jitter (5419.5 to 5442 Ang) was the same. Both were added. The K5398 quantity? 0.150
